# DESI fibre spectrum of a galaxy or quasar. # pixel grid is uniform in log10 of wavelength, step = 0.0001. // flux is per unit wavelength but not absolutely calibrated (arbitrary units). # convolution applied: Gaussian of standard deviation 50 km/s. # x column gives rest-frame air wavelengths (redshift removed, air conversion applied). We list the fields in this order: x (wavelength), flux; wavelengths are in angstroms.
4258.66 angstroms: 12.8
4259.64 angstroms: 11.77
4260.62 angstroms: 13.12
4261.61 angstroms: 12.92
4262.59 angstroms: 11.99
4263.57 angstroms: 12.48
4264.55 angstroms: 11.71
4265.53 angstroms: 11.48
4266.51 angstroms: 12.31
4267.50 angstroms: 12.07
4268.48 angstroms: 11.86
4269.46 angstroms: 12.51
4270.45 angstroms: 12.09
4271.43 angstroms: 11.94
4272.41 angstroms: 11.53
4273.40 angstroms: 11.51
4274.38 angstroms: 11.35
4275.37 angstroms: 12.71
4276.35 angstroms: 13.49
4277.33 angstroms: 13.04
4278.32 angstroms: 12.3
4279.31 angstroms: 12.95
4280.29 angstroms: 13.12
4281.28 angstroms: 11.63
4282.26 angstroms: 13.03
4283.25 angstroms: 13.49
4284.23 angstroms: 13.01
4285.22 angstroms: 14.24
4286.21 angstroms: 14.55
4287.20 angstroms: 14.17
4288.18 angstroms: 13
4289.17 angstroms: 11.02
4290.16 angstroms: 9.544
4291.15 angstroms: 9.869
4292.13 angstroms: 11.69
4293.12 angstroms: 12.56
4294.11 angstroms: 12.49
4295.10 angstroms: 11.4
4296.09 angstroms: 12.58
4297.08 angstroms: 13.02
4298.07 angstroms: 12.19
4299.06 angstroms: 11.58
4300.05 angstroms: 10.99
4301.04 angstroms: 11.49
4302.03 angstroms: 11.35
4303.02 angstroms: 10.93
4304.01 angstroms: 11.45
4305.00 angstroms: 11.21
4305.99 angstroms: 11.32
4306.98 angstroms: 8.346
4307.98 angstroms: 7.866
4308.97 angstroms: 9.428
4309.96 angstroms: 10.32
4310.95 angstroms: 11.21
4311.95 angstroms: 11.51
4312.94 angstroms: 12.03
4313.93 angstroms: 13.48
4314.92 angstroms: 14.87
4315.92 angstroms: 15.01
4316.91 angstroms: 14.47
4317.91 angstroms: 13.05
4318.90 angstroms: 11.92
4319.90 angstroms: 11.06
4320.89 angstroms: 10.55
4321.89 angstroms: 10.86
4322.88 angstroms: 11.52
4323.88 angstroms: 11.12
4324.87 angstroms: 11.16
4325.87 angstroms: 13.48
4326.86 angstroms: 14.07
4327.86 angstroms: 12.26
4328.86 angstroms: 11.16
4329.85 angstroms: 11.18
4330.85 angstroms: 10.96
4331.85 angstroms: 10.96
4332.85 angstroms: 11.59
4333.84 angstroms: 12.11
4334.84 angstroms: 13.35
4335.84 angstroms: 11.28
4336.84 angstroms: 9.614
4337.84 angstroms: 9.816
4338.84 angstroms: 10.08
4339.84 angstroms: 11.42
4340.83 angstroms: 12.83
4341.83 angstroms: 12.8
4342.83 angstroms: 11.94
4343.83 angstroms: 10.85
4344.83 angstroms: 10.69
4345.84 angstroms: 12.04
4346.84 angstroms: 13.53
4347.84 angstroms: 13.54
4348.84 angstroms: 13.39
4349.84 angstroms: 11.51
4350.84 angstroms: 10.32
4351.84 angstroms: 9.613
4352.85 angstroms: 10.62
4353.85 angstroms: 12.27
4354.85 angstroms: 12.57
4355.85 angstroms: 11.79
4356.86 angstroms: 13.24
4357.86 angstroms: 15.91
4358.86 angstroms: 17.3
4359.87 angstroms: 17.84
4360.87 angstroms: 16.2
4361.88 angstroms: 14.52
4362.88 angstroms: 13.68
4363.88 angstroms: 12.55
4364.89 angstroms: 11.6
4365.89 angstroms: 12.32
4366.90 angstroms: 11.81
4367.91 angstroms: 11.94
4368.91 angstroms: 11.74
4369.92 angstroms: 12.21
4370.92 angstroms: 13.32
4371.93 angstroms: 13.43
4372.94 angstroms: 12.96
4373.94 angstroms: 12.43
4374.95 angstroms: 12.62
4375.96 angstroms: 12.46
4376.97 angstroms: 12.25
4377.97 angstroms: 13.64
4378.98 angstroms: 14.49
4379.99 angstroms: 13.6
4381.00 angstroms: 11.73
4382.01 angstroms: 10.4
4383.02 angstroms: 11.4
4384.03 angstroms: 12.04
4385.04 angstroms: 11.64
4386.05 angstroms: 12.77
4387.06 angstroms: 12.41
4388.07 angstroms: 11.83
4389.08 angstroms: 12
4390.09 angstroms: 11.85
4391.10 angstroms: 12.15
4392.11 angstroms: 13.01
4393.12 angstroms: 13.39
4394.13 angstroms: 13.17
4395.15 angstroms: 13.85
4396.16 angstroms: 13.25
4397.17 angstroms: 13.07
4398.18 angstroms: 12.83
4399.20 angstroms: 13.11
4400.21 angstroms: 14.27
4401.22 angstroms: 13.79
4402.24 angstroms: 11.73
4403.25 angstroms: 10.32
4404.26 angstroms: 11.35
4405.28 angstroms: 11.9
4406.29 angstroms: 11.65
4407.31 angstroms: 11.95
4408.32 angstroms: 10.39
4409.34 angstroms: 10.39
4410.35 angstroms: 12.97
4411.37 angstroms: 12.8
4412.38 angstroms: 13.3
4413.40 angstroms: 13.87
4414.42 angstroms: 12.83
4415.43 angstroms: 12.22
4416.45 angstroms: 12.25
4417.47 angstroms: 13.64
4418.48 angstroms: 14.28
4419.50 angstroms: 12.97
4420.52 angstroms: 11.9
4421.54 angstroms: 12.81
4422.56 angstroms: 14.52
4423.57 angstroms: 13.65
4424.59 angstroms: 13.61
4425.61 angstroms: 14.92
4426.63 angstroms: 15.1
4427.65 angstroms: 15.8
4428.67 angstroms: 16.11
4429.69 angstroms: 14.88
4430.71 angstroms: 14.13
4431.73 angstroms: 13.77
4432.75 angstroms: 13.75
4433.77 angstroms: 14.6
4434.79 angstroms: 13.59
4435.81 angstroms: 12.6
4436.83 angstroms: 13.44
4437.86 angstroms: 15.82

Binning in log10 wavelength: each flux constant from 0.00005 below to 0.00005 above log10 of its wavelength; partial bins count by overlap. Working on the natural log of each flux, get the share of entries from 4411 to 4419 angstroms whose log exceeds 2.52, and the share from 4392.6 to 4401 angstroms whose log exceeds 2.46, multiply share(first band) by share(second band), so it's 0.75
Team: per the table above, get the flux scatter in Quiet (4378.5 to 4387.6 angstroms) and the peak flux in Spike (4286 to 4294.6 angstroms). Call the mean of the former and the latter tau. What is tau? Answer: 7.9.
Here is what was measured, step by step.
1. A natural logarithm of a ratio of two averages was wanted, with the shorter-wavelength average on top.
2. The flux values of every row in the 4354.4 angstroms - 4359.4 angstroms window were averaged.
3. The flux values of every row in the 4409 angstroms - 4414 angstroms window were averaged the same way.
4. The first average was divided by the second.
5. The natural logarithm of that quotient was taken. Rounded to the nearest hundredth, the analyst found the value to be 0.11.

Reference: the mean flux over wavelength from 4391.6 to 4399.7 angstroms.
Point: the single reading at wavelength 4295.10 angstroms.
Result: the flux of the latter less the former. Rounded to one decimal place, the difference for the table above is -1.8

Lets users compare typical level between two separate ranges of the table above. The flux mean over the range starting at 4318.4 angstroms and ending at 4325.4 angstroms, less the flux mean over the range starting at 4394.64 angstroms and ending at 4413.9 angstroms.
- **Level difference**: -1.3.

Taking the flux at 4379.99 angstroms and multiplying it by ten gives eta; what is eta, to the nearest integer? 136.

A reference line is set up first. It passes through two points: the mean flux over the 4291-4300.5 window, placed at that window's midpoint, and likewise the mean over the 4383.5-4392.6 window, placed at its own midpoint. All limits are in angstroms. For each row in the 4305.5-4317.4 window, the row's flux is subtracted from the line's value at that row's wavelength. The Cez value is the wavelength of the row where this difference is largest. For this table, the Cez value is 4307.98 angstroms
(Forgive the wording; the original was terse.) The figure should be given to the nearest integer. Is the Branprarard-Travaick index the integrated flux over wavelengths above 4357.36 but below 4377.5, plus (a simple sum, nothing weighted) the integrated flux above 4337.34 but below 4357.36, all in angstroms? 506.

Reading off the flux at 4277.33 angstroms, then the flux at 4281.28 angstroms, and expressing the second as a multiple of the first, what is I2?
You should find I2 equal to 0.89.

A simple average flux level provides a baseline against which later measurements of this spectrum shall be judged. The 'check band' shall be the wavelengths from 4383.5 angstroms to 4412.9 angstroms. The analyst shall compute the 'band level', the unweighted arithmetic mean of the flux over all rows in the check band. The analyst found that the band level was 12.4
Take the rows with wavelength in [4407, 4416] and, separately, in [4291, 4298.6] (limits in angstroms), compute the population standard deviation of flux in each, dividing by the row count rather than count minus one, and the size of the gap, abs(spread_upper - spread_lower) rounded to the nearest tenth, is 0.2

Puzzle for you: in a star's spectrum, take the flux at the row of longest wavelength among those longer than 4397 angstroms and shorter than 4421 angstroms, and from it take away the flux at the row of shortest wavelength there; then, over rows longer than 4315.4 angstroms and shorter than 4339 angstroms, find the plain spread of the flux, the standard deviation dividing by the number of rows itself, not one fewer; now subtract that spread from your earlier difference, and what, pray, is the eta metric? -2.6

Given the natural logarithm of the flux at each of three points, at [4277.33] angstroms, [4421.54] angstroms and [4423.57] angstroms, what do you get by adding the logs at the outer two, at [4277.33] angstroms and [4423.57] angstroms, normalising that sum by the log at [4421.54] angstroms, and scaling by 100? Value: 203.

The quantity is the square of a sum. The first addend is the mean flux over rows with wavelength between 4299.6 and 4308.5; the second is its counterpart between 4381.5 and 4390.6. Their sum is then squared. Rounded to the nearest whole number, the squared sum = 500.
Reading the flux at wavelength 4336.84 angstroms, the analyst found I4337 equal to 9.614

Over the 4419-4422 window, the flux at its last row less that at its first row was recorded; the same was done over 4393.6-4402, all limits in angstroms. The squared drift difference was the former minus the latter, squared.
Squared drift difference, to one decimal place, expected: 0.6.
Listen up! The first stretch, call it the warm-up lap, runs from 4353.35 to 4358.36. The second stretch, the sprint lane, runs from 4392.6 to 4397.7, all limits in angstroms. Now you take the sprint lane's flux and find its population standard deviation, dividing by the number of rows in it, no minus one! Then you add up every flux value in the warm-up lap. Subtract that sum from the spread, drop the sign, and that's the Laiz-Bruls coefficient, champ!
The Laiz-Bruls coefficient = 66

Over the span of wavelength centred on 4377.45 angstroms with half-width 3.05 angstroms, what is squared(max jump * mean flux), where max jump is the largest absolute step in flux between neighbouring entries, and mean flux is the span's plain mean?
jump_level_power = 335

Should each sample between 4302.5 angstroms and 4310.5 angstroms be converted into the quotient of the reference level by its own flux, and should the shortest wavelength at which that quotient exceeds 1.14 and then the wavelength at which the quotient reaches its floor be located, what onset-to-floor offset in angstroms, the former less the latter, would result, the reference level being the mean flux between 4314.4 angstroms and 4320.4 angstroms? -1.0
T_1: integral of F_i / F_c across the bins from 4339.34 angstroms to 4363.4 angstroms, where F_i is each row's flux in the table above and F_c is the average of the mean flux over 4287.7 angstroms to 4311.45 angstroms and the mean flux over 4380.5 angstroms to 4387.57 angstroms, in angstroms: 27.2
